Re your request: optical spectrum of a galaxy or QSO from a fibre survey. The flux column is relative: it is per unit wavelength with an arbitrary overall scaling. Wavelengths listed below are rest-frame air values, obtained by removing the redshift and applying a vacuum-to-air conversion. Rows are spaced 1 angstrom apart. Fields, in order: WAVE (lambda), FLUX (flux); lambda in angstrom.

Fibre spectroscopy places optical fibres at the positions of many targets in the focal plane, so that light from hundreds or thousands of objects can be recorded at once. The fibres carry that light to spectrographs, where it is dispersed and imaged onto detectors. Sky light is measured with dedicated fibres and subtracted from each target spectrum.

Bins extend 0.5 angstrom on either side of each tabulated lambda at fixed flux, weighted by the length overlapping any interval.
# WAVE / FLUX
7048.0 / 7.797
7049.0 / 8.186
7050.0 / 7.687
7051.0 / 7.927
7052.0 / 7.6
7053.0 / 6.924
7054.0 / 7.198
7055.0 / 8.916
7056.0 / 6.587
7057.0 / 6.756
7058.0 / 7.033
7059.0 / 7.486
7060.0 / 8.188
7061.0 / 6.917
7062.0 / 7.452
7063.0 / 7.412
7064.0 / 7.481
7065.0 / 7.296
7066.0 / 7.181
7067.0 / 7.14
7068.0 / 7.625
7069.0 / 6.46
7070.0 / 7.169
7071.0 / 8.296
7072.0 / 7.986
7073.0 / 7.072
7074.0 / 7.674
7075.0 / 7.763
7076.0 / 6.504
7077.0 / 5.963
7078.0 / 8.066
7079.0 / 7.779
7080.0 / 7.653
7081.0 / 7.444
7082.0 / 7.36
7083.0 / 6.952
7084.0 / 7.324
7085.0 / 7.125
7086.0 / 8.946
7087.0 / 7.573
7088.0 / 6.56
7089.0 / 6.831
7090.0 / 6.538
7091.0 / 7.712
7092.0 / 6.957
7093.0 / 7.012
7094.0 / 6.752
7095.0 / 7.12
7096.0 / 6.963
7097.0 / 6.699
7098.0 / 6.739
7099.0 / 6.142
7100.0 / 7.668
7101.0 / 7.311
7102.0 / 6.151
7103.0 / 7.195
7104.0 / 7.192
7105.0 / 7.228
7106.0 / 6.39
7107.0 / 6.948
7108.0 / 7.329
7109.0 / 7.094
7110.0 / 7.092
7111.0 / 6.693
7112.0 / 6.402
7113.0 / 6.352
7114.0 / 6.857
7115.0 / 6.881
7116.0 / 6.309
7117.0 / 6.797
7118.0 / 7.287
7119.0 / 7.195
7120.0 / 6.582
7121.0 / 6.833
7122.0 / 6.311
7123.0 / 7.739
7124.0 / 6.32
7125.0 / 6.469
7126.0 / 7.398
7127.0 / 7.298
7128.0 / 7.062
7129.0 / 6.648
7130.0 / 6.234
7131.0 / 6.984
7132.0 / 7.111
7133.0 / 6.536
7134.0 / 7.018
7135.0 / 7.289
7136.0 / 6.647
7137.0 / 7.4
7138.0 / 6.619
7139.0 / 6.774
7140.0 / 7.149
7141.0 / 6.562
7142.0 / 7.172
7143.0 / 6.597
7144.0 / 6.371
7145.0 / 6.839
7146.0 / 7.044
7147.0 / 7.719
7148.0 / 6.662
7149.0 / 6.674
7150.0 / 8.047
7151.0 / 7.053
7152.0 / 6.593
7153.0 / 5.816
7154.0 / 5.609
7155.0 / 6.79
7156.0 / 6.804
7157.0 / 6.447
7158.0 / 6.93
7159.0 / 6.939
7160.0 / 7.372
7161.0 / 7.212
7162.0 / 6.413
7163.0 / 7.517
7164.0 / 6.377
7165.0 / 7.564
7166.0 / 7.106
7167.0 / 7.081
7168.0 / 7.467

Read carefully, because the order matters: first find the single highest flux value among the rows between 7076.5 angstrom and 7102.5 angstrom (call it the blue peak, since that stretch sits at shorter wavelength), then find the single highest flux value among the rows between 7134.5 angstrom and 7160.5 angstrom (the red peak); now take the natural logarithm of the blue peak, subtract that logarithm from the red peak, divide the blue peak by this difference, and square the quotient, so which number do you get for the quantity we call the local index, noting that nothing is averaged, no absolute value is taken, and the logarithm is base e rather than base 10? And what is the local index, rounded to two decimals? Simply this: 2.33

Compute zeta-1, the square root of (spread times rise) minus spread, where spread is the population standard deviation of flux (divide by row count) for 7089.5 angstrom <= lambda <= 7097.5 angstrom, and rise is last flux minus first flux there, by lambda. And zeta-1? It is -0.10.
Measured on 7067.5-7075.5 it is -0.27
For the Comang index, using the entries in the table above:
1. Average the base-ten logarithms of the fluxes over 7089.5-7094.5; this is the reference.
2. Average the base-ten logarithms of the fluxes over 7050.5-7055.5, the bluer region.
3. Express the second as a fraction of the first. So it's 1.049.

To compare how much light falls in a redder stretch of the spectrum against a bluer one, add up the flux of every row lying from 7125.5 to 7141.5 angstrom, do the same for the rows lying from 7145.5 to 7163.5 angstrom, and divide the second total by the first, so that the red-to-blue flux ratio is 1.1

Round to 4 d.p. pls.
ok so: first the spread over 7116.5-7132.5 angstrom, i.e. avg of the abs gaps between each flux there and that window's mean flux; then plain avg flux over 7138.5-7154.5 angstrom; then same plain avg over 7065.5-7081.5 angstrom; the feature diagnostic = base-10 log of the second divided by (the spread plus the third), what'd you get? -0.0561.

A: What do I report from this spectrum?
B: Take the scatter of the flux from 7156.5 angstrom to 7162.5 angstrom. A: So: 0.4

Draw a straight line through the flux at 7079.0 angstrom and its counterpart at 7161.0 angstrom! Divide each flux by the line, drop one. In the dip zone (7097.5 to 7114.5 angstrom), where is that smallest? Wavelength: 7099.0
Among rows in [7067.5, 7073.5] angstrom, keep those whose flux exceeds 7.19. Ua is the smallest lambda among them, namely 7068.0 angstrom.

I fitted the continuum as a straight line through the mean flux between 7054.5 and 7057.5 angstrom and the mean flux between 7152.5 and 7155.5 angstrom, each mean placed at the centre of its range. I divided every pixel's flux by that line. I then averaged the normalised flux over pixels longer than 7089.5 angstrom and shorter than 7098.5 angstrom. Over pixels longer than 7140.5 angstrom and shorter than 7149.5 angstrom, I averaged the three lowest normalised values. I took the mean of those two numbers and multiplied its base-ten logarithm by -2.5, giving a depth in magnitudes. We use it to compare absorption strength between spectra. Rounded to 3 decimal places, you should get -0.028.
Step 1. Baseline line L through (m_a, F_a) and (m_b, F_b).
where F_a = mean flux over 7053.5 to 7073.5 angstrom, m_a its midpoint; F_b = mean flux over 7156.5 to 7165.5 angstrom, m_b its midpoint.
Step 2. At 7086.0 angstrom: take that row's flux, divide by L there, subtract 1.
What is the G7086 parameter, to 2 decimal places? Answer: 0.23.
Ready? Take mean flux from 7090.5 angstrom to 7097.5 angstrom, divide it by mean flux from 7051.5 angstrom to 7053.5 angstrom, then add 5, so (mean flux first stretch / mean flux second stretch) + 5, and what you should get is 5.97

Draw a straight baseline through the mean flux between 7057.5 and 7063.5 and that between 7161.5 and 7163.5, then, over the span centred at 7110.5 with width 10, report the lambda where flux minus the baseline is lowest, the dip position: 7113.0 angstrom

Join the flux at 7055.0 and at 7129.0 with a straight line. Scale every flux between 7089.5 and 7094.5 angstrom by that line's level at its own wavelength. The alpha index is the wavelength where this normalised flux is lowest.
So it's 7090.0 angstrom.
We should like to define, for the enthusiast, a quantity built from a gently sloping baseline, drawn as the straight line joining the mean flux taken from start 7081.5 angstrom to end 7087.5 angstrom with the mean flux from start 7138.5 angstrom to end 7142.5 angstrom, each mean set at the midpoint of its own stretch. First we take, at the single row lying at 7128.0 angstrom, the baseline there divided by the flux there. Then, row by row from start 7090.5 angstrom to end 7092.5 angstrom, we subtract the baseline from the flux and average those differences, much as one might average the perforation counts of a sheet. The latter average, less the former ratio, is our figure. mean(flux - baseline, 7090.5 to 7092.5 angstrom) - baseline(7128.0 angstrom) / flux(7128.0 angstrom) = -1.13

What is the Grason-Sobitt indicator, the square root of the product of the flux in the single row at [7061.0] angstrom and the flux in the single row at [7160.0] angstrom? 7.14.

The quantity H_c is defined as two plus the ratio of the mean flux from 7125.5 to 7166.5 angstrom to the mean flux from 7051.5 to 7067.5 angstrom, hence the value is 2.94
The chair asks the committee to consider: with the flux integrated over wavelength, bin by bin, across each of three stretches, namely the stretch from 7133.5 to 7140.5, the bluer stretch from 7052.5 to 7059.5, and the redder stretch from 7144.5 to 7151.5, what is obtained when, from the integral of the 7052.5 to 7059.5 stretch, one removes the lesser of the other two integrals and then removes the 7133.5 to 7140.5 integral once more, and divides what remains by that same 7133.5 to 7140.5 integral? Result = -0.959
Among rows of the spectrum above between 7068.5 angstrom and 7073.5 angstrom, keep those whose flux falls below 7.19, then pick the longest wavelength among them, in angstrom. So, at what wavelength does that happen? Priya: 7073.0 angstrom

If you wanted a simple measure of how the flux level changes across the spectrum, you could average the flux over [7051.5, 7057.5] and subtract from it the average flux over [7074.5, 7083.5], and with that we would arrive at 0.1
